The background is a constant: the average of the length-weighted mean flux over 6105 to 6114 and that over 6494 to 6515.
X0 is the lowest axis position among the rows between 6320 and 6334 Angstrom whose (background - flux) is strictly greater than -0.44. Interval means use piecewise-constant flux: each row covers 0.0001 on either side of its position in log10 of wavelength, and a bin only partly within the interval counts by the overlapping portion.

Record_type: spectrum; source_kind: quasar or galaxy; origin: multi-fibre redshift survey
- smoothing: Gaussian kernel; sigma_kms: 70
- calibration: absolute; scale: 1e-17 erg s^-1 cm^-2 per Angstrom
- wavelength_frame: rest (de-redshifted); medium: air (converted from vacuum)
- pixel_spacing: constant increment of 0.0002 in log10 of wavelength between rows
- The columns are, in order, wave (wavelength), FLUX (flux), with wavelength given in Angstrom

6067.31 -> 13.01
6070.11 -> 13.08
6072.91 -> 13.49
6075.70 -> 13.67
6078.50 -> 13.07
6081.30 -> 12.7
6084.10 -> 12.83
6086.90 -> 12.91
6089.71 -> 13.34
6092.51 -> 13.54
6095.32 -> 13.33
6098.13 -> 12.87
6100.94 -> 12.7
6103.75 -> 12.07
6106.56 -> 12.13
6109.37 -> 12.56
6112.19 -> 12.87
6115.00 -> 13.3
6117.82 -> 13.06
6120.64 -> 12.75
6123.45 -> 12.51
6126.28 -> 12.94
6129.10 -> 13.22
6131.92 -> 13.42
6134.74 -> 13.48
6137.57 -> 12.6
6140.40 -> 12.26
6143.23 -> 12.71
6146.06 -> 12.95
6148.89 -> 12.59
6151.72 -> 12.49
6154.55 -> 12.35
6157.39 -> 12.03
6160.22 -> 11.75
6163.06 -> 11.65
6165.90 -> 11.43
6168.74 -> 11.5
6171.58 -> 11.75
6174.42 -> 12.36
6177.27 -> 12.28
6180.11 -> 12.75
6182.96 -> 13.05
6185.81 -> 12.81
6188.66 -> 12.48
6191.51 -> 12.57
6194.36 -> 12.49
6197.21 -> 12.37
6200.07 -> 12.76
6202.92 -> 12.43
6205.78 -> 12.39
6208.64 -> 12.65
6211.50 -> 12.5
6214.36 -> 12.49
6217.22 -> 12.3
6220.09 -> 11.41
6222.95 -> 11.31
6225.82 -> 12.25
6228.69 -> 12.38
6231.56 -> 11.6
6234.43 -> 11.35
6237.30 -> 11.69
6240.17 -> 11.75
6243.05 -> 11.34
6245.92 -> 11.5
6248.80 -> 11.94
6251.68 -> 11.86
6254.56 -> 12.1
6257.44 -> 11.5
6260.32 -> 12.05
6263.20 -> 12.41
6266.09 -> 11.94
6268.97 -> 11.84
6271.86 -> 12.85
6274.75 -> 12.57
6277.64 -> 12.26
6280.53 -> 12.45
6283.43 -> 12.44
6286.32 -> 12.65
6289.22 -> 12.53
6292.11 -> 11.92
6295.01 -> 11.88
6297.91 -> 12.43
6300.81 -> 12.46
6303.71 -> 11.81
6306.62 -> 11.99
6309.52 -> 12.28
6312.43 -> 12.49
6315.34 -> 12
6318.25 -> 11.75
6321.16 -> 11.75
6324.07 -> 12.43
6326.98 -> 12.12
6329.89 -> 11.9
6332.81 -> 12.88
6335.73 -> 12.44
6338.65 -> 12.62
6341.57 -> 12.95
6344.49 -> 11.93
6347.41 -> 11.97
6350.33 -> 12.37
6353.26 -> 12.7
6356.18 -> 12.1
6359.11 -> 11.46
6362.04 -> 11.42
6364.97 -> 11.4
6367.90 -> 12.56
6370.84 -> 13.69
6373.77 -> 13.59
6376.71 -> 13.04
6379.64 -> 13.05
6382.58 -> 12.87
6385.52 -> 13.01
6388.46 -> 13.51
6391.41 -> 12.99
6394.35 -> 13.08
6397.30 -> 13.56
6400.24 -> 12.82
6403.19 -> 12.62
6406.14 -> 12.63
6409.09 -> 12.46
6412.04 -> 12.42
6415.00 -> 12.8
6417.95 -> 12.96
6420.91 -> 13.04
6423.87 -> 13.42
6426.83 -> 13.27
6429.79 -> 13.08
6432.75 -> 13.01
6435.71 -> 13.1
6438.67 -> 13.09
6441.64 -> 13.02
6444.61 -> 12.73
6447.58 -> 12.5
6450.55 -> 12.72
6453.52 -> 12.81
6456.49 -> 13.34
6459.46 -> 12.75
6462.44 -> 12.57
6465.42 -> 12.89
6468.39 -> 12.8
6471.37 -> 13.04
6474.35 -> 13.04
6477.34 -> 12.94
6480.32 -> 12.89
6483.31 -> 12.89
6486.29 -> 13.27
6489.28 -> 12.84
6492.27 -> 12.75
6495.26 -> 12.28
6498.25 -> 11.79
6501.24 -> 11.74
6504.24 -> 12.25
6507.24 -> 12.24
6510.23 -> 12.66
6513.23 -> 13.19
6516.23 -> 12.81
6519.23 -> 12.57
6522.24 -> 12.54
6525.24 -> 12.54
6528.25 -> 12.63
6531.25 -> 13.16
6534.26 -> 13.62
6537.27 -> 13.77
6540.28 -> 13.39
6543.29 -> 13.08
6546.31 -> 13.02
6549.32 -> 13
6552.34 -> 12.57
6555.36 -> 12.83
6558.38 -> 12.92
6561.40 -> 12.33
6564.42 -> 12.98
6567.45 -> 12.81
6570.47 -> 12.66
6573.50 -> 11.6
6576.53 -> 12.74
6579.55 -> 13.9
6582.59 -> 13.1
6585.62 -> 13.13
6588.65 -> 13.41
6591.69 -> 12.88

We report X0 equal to 6321.16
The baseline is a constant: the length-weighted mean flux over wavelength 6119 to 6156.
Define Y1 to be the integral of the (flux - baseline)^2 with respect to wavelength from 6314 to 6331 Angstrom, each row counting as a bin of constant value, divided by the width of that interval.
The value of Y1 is 0.69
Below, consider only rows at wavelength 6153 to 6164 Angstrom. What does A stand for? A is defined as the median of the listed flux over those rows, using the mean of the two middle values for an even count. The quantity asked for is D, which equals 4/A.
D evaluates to 0.336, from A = 11.9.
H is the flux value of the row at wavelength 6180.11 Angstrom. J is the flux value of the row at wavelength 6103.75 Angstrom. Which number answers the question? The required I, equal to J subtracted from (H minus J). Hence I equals -11.4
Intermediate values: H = 12.75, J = 12.07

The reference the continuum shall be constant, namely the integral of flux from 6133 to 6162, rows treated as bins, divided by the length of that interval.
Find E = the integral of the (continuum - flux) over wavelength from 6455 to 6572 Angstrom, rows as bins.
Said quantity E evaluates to -33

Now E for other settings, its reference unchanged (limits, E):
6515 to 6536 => -7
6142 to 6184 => 12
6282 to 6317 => 10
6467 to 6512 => -5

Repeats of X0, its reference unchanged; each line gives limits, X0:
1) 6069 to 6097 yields 6081.30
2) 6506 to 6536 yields 6507.24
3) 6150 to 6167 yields 6151.72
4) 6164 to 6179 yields 6165.90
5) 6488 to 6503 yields 6489.28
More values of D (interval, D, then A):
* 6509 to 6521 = 0.314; 12.7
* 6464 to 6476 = 0.309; 13.0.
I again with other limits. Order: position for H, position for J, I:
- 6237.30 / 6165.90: -11.2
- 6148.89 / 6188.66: -12.4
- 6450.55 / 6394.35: -13.4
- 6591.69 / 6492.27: -12.6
